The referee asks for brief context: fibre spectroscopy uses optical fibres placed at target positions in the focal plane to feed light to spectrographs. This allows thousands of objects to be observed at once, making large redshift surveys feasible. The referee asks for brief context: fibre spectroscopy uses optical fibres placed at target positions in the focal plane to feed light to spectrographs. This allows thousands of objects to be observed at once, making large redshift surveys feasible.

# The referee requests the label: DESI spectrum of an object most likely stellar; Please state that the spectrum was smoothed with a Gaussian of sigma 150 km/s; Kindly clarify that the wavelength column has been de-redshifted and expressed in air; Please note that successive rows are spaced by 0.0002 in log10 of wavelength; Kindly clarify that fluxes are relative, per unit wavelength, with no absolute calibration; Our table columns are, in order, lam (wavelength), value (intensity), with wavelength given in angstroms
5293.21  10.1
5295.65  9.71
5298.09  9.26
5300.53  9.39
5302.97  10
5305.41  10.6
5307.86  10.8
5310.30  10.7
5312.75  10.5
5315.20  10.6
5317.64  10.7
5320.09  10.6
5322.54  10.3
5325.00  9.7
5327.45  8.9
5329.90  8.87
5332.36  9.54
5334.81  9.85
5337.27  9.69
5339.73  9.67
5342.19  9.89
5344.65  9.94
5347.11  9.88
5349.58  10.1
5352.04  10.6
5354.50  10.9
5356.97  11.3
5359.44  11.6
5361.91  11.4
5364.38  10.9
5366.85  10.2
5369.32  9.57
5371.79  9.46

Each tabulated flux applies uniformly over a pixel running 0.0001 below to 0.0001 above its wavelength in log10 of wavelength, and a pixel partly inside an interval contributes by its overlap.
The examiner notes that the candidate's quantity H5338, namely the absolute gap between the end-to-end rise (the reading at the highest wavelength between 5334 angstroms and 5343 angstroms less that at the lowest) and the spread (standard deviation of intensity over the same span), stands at 0.1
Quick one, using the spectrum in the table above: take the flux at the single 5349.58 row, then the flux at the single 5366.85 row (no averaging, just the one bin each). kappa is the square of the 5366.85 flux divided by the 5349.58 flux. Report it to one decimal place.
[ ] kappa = 10.3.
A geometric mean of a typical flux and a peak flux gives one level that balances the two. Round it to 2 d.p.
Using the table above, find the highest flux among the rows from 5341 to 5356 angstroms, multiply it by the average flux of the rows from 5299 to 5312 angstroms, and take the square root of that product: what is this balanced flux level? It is 10.59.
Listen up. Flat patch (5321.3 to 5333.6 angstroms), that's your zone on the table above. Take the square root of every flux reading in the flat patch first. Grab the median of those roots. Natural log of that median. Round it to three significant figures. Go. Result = 1.13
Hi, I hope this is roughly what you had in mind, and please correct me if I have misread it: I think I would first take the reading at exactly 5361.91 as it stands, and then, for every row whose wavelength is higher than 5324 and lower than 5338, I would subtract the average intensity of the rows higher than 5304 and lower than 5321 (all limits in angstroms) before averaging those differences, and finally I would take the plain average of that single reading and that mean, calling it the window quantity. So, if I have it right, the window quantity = 5.09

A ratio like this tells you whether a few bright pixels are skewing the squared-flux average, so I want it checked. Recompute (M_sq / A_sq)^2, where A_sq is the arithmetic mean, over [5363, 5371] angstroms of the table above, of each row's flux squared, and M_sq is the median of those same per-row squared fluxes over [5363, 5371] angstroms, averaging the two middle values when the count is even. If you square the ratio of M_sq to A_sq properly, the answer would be 0.99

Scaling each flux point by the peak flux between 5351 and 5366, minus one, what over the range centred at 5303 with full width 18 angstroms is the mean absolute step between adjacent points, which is 0.0300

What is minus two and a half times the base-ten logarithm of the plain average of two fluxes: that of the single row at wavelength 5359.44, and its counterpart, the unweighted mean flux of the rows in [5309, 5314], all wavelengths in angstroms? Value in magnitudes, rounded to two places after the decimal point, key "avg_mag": -2.61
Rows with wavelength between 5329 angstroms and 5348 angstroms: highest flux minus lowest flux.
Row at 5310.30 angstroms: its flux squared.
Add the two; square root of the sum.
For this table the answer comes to 10.7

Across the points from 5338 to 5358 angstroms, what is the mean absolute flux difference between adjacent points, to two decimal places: 0.25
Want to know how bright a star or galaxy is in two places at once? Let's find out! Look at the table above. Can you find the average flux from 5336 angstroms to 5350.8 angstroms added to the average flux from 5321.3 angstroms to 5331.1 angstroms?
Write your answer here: 19.3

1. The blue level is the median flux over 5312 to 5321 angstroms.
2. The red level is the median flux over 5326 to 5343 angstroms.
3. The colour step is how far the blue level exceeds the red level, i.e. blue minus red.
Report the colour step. 0.9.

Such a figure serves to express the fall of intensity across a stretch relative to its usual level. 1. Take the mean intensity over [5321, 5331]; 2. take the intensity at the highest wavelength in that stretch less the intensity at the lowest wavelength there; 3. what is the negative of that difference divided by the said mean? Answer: 0.15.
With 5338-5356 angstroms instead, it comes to -0.12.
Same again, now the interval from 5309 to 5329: 0.18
